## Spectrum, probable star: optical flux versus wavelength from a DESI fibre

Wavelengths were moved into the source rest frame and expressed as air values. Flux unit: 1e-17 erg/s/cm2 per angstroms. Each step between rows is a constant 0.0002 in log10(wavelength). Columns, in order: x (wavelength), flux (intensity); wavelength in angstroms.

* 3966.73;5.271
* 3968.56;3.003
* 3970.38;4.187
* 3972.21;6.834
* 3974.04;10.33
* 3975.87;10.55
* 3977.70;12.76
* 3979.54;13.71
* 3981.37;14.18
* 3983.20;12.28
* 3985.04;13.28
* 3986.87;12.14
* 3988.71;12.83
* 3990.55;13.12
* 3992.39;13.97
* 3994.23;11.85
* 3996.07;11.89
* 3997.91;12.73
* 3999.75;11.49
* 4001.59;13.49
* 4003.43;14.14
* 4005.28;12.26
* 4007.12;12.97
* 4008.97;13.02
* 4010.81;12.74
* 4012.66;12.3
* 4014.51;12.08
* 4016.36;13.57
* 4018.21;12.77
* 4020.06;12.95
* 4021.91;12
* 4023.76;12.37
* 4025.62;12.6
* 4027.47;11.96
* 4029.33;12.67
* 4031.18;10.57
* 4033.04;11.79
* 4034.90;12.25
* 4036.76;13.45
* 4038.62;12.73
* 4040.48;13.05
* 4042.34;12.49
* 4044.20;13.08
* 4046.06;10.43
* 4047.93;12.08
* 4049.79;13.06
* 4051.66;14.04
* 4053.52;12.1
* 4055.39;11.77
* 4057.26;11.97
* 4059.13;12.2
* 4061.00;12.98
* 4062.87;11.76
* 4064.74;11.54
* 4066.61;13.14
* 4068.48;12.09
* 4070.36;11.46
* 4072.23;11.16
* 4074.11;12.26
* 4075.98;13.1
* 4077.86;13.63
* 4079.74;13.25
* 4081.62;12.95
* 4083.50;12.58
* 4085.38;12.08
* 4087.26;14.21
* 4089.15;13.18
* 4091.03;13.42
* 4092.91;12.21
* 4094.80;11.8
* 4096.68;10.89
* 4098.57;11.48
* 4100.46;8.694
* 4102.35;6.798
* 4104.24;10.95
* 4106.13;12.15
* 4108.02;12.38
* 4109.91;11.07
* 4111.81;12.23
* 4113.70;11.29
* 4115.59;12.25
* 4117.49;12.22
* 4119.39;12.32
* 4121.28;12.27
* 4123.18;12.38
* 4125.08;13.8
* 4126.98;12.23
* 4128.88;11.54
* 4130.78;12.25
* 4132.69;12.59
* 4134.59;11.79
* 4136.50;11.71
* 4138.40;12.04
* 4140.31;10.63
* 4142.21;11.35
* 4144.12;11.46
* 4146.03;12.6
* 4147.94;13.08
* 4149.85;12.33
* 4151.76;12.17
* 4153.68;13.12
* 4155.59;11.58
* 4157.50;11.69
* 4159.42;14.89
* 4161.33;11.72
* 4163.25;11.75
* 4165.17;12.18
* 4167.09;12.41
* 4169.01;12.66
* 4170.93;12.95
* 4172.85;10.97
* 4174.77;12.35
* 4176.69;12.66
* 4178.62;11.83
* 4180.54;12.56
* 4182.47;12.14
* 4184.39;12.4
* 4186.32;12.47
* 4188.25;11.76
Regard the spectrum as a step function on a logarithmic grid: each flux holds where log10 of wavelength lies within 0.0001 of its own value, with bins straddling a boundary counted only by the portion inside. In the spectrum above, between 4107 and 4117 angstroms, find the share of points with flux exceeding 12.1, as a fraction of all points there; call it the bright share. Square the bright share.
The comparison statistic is 0.36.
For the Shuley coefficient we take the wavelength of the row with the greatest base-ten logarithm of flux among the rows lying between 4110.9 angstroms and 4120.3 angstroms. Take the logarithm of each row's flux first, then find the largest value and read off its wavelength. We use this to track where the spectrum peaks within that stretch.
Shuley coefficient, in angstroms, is 4119.39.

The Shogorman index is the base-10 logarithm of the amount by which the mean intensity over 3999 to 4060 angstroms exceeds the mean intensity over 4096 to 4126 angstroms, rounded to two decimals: 0.02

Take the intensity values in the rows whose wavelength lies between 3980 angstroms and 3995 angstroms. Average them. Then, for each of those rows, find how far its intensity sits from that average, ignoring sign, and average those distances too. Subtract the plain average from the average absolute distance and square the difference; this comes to 151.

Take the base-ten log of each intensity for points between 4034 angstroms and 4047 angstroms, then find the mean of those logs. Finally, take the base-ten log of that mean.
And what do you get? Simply 0.0396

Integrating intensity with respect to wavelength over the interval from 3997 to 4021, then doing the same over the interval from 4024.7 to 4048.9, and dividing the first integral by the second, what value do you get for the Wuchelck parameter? 1.04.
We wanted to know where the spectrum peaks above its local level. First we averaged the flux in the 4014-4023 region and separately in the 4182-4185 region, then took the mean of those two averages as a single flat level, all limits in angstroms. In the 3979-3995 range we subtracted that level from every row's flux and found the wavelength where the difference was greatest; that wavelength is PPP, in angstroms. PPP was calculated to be 3981.37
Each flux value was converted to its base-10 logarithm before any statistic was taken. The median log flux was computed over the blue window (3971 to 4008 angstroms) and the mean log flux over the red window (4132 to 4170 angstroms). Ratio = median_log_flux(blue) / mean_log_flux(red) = 1.019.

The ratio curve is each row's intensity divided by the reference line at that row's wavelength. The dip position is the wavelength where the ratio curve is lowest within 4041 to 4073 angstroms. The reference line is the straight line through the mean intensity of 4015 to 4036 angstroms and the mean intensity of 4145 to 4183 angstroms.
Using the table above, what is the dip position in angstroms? 4046.06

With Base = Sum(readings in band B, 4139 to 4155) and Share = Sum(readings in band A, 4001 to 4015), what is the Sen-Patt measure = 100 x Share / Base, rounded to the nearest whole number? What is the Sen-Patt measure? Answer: 106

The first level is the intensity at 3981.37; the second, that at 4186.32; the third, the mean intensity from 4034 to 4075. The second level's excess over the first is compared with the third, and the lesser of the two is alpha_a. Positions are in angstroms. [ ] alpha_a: -1.7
